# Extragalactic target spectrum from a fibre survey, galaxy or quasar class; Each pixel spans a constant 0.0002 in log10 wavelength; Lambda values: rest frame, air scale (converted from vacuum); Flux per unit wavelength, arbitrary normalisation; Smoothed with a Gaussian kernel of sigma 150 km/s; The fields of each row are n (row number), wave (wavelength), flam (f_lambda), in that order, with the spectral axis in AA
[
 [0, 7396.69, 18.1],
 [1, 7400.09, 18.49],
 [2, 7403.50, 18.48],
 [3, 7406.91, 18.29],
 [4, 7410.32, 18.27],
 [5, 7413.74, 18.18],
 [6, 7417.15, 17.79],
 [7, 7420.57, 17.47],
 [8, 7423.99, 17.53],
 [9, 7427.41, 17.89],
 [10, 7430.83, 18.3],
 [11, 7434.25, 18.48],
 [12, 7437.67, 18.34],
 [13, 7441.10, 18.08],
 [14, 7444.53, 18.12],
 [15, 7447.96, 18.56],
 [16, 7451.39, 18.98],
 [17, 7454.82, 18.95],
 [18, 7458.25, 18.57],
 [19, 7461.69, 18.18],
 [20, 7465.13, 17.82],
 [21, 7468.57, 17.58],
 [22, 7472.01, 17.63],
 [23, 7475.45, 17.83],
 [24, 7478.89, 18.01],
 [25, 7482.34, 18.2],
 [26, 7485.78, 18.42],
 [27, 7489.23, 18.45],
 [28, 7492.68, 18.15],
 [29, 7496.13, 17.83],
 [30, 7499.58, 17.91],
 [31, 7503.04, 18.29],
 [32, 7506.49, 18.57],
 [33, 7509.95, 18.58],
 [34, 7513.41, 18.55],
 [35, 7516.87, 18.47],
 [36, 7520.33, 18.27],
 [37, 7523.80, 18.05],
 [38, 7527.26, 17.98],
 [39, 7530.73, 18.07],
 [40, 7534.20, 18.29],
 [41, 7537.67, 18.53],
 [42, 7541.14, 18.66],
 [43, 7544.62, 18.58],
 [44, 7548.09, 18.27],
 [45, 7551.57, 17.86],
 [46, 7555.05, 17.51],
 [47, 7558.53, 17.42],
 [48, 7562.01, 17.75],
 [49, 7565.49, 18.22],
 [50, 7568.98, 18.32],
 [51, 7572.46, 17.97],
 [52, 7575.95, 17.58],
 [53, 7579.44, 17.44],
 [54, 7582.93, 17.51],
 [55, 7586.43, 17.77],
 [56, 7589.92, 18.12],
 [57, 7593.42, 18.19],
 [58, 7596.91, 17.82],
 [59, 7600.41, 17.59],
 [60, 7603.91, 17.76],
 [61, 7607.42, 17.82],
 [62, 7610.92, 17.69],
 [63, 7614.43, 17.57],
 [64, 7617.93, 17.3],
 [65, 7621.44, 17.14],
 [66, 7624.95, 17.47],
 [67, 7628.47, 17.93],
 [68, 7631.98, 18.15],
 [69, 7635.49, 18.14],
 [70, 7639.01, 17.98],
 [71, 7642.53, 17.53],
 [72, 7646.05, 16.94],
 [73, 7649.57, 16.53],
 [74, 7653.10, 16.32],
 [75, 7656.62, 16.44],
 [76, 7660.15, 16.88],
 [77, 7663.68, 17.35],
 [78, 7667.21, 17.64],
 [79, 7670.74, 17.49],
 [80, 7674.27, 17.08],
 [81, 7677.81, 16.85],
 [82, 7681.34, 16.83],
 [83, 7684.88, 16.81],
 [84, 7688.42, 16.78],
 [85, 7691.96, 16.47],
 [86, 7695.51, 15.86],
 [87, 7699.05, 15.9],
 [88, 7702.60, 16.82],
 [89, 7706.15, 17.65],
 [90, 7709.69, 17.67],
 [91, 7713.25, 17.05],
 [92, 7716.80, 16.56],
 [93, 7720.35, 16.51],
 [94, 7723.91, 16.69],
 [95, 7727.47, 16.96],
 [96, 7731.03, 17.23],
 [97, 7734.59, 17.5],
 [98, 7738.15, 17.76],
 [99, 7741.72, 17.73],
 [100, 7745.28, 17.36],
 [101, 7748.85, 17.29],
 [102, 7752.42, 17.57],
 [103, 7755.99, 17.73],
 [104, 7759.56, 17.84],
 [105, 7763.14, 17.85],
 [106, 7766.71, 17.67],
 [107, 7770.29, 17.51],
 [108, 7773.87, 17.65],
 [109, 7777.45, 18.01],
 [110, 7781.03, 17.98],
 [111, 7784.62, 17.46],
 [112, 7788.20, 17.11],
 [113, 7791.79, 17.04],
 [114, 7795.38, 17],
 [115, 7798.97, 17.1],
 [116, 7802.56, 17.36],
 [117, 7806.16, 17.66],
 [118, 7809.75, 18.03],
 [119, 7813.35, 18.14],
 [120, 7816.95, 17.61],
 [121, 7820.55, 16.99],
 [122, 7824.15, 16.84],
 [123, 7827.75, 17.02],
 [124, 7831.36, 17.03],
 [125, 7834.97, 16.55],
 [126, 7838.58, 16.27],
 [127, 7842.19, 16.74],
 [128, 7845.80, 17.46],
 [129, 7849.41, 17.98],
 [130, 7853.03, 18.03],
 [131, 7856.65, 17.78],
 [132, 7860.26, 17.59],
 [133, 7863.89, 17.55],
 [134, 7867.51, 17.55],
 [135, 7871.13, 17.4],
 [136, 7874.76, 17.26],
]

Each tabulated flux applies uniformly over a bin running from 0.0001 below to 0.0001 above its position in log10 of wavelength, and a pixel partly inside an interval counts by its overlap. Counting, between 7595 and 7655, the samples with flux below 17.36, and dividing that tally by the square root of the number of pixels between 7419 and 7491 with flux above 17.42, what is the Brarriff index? 1.1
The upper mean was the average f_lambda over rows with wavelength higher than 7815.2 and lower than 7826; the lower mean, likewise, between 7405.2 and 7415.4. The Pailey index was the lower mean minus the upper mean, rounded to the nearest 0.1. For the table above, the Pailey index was 1.1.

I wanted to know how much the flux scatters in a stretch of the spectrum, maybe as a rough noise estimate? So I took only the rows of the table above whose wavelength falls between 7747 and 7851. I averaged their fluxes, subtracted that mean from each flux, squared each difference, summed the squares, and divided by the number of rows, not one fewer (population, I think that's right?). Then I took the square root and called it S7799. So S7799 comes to 0.47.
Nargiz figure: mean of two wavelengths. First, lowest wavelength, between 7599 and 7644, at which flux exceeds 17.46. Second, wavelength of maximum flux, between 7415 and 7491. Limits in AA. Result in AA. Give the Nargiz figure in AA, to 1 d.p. 7525.9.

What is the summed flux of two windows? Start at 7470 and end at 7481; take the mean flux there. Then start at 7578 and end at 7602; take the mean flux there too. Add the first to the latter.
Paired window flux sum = 35.6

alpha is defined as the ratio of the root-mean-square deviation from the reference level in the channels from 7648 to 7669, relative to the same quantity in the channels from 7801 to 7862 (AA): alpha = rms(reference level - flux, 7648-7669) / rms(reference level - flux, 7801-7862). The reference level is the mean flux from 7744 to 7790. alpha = 1.5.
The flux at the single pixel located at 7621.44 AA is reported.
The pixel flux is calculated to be 17.14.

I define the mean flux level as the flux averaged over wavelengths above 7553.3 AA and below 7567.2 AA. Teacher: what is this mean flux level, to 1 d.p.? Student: 17.7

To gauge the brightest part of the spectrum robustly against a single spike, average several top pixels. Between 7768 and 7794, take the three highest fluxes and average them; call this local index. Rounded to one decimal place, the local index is 17.9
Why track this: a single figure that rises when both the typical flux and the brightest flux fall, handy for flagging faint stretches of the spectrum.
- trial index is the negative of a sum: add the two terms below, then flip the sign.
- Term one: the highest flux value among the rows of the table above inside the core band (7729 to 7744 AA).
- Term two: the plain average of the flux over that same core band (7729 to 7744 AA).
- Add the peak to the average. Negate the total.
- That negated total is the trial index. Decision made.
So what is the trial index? -35.3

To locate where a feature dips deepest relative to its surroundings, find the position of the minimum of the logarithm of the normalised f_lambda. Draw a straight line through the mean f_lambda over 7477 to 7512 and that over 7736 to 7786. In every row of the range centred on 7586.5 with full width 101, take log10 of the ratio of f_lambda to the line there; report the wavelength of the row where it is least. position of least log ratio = 7621.44 AA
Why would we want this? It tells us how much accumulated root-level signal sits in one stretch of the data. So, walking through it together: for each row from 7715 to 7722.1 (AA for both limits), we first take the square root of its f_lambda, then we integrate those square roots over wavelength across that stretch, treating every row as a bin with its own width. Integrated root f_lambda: 28.9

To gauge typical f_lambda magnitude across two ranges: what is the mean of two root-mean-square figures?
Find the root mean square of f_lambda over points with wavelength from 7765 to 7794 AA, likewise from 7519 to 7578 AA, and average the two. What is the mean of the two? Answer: 17.82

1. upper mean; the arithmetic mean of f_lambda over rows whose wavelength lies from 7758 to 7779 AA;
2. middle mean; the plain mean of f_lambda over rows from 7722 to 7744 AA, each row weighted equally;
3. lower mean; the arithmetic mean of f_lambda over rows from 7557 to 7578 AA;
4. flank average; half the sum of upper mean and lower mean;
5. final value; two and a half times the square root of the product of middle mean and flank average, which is 43.9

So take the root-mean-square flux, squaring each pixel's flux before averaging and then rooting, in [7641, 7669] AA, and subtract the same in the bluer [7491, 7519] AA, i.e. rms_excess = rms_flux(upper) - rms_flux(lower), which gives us -1.34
